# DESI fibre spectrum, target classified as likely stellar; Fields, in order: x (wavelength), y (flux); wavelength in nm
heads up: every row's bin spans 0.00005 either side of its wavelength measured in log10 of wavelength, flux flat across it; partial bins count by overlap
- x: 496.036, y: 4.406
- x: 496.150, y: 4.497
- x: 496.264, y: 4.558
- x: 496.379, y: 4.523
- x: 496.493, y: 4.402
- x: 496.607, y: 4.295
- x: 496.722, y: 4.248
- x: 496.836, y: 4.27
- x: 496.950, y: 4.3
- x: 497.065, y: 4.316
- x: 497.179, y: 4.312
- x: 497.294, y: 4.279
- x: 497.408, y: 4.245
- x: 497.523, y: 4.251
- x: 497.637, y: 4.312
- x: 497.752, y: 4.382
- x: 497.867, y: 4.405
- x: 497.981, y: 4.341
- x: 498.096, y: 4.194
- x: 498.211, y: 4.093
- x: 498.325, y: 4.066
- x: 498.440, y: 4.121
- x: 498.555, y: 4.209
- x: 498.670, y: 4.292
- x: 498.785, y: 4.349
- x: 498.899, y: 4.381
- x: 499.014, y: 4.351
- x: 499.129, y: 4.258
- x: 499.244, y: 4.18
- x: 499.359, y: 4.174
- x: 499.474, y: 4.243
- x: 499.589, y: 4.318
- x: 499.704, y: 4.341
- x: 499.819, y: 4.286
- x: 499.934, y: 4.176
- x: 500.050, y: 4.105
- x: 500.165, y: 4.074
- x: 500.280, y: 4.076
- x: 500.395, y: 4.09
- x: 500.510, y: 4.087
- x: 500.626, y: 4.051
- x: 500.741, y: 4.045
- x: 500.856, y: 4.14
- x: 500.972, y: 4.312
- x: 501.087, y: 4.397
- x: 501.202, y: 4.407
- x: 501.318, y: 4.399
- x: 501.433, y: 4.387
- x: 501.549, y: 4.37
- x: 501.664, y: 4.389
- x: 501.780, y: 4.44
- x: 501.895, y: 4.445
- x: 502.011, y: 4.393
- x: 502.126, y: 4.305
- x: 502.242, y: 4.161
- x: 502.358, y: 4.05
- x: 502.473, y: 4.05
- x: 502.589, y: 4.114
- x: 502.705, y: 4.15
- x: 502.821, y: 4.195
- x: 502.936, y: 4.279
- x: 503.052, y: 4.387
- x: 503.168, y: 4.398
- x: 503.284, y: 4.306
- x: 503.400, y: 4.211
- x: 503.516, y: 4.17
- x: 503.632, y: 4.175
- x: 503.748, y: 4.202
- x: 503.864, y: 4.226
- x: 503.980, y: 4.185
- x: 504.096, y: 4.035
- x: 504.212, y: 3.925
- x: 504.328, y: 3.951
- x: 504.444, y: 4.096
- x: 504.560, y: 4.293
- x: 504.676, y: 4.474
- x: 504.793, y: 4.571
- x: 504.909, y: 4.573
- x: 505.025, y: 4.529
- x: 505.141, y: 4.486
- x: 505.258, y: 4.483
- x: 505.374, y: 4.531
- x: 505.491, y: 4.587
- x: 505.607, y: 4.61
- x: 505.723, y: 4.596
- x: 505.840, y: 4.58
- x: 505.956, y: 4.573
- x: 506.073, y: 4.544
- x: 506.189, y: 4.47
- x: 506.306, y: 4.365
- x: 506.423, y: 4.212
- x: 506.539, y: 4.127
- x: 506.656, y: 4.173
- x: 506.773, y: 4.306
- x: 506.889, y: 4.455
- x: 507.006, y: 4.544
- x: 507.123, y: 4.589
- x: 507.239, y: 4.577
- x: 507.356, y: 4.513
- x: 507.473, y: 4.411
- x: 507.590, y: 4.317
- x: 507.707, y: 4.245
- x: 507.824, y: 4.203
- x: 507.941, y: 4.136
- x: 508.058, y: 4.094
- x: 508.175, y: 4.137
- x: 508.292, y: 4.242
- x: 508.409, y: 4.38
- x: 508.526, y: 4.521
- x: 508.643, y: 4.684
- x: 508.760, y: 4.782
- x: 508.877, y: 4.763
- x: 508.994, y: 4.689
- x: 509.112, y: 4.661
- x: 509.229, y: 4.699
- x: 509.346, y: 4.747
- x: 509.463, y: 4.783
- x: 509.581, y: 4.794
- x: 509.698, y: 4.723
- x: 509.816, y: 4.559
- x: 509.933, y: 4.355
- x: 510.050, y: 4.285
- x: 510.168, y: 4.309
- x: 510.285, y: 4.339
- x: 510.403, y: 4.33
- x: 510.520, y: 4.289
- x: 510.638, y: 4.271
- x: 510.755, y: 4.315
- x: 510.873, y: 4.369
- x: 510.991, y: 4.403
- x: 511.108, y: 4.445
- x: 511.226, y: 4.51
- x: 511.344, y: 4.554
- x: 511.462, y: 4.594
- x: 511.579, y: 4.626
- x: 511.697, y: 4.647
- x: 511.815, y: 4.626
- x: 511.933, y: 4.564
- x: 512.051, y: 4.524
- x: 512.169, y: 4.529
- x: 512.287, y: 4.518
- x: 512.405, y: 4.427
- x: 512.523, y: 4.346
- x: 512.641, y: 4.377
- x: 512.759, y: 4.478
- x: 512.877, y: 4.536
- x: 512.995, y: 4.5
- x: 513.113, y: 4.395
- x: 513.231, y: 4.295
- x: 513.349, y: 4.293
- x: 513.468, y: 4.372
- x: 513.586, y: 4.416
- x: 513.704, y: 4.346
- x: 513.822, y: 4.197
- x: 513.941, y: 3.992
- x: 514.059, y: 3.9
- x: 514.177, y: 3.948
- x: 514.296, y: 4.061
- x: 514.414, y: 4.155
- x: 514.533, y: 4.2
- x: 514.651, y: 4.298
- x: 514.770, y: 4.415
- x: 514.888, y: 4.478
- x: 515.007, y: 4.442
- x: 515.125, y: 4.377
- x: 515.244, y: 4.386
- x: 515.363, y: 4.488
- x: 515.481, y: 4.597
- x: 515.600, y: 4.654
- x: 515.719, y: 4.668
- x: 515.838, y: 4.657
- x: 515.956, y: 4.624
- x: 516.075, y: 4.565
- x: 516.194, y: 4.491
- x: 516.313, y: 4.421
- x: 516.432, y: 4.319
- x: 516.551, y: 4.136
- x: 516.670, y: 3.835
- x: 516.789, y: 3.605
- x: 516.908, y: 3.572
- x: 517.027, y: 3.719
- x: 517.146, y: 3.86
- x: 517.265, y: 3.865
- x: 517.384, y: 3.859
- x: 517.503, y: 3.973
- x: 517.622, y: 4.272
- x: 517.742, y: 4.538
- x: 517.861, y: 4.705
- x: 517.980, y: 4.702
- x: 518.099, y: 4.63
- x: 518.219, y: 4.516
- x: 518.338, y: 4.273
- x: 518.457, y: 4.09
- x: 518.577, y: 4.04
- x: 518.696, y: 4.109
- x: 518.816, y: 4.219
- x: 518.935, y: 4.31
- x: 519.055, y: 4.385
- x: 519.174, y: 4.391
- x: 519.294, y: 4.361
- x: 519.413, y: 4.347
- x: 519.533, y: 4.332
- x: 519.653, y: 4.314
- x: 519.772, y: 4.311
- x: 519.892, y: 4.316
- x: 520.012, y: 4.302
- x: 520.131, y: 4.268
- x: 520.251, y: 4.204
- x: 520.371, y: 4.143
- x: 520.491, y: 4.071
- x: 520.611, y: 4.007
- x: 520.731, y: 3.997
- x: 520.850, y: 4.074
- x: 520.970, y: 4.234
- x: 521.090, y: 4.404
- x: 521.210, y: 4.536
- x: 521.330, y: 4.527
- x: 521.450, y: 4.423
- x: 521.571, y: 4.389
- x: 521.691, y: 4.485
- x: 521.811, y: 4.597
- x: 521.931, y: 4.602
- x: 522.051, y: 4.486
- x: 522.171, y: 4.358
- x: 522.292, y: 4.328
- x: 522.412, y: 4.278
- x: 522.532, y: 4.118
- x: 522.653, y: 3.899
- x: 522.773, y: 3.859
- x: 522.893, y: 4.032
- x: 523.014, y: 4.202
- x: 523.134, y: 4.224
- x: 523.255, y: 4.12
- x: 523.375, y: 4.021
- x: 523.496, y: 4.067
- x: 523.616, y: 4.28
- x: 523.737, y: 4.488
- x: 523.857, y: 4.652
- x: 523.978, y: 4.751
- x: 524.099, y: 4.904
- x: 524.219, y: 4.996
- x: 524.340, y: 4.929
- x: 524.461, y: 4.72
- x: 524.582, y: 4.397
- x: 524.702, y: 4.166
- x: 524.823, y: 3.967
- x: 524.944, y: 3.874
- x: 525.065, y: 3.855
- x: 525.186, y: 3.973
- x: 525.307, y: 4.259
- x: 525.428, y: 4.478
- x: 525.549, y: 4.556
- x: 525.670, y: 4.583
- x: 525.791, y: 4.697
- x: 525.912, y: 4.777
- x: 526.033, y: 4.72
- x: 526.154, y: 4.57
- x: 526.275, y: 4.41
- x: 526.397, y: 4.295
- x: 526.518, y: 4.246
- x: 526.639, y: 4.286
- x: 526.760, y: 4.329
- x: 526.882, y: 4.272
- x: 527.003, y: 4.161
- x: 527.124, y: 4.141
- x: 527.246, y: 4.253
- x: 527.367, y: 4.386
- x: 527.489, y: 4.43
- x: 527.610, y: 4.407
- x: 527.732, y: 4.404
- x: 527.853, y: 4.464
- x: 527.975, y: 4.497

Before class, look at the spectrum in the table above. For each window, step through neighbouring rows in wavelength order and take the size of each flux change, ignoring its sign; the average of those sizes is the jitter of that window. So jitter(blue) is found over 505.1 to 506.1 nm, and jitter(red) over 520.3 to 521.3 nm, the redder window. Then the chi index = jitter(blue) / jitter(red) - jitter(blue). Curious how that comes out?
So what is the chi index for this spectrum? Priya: 0.23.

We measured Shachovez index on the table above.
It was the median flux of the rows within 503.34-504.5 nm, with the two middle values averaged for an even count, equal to 4.17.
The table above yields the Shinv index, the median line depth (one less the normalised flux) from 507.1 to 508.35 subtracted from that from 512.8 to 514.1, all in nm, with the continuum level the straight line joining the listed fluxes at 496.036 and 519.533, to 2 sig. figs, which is -0.027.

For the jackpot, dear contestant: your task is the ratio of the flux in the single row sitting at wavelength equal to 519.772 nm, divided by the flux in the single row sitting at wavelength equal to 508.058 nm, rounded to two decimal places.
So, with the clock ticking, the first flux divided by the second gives 1.05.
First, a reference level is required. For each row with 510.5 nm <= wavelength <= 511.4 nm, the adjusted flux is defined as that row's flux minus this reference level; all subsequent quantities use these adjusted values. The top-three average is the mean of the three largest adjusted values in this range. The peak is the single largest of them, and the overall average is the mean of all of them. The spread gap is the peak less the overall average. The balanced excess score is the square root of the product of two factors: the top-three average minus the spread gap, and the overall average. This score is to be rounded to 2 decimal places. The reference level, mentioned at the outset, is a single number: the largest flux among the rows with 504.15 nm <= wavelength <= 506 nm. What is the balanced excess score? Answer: 0.24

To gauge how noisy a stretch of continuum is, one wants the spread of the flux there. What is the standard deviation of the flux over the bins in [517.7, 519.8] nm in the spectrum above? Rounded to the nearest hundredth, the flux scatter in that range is 0.19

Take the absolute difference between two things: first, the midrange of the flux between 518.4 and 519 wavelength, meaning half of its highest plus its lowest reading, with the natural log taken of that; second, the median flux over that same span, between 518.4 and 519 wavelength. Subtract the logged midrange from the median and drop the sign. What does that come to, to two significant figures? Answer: 2.7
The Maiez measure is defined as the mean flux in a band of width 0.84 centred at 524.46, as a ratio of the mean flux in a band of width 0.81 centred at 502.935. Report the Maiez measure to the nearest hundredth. 1.08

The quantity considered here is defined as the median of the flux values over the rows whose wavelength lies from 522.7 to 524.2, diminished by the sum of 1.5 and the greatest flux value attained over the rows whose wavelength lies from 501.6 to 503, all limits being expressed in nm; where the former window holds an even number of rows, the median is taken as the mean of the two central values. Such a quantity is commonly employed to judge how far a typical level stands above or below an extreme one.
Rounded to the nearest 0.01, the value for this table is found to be -1.73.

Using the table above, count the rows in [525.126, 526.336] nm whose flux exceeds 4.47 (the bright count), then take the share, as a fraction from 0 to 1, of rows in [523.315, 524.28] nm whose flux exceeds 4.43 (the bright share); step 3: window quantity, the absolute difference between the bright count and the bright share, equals 6.4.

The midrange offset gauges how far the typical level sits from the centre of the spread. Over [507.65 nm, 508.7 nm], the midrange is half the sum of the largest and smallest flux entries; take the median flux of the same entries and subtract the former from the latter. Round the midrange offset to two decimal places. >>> -0.15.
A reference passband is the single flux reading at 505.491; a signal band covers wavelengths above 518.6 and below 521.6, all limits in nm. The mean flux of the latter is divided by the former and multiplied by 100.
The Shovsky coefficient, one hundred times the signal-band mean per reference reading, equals 93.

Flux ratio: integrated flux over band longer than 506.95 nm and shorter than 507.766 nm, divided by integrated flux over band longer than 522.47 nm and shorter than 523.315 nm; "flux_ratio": 1.06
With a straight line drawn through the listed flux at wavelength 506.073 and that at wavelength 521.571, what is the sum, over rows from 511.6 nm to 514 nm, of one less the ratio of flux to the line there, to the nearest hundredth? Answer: 0.26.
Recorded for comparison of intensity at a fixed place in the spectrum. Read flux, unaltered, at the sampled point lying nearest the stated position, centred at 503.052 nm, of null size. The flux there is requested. 4.387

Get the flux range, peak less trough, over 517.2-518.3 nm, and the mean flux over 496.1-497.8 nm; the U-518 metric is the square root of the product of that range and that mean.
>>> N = 1.9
